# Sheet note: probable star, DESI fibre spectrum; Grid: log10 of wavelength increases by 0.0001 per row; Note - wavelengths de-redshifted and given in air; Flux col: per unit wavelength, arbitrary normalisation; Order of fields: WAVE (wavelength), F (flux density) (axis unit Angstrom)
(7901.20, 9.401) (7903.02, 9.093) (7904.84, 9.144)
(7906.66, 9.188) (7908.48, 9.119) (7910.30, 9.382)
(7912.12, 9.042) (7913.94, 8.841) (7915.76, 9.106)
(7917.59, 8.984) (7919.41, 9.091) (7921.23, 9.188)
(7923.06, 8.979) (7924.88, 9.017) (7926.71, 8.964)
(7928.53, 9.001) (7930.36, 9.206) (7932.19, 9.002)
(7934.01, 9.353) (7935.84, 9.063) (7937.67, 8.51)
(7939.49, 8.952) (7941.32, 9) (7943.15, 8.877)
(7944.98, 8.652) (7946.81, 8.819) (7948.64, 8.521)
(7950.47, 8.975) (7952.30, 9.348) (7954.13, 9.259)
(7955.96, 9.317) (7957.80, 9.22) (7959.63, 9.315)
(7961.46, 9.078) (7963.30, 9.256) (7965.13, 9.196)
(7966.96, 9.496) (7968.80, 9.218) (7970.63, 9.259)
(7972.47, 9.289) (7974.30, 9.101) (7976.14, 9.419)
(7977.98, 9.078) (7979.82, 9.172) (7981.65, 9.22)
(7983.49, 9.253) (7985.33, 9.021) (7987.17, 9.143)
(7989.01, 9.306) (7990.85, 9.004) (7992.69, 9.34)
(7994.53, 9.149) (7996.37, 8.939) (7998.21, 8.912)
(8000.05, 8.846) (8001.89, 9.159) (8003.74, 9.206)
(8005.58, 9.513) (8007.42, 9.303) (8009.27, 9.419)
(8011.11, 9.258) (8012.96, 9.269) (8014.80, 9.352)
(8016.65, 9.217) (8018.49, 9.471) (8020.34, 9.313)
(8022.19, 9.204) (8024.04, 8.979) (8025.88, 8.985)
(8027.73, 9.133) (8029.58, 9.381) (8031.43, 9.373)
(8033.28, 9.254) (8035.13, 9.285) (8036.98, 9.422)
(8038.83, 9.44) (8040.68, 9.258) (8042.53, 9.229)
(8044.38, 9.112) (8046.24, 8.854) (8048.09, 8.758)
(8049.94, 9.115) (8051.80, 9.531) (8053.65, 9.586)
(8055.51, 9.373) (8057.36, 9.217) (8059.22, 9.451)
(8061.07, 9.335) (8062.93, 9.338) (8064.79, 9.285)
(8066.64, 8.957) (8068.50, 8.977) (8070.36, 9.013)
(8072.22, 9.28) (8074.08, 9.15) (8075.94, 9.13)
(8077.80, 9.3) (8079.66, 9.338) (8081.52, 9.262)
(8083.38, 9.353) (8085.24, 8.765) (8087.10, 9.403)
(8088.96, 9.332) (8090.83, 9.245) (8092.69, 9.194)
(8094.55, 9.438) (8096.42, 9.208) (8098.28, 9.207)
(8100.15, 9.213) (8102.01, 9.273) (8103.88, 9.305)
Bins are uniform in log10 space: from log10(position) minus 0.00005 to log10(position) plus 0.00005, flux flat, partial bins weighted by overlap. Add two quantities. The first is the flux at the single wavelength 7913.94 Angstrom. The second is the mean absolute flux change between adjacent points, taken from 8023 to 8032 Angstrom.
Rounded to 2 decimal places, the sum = 8.94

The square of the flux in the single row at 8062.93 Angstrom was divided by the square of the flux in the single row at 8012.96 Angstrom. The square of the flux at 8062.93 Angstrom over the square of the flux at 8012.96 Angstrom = 1.01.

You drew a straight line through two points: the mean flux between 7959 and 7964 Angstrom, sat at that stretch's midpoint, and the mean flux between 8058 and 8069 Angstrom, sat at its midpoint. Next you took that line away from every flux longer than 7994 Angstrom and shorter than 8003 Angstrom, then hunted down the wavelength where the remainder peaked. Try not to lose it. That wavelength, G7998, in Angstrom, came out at 8001.89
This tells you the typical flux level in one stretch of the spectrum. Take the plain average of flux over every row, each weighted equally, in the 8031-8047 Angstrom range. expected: 9.25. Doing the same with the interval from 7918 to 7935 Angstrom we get 9.09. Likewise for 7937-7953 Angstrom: 8.85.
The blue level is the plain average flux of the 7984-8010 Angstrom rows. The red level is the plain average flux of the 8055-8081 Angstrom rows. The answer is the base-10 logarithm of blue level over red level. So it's -0.0030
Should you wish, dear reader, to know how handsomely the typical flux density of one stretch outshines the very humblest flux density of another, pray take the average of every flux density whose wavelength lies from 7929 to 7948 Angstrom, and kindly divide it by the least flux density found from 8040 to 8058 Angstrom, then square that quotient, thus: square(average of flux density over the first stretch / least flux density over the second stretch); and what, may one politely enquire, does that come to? 1.04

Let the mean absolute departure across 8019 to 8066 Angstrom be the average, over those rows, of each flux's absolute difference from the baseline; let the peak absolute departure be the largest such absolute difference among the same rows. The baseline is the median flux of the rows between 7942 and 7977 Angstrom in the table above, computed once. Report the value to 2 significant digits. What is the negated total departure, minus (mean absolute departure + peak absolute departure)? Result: -0.62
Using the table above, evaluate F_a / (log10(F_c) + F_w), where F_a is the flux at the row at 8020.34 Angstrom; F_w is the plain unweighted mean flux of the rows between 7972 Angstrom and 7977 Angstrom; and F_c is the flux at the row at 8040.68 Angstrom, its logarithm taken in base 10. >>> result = 0.910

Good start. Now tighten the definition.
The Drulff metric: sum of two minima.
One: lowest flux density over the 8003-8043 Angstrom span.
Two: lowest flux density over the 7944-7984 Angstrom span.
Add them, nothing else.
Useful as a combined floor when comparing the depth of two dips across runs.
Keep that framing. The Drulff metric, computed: 17.5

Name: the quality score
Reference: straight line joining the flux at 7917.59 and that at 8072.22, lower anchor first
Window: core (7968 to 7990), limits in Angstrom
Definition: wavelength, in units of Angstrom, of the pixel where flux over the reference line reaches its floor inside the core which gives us 7985.33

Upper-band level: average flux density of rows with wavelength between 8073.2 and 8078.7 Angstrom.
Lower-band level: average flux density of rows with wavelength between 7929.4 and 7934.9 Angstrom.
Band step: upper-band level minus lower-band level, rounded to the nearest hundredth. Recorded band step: 0.01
